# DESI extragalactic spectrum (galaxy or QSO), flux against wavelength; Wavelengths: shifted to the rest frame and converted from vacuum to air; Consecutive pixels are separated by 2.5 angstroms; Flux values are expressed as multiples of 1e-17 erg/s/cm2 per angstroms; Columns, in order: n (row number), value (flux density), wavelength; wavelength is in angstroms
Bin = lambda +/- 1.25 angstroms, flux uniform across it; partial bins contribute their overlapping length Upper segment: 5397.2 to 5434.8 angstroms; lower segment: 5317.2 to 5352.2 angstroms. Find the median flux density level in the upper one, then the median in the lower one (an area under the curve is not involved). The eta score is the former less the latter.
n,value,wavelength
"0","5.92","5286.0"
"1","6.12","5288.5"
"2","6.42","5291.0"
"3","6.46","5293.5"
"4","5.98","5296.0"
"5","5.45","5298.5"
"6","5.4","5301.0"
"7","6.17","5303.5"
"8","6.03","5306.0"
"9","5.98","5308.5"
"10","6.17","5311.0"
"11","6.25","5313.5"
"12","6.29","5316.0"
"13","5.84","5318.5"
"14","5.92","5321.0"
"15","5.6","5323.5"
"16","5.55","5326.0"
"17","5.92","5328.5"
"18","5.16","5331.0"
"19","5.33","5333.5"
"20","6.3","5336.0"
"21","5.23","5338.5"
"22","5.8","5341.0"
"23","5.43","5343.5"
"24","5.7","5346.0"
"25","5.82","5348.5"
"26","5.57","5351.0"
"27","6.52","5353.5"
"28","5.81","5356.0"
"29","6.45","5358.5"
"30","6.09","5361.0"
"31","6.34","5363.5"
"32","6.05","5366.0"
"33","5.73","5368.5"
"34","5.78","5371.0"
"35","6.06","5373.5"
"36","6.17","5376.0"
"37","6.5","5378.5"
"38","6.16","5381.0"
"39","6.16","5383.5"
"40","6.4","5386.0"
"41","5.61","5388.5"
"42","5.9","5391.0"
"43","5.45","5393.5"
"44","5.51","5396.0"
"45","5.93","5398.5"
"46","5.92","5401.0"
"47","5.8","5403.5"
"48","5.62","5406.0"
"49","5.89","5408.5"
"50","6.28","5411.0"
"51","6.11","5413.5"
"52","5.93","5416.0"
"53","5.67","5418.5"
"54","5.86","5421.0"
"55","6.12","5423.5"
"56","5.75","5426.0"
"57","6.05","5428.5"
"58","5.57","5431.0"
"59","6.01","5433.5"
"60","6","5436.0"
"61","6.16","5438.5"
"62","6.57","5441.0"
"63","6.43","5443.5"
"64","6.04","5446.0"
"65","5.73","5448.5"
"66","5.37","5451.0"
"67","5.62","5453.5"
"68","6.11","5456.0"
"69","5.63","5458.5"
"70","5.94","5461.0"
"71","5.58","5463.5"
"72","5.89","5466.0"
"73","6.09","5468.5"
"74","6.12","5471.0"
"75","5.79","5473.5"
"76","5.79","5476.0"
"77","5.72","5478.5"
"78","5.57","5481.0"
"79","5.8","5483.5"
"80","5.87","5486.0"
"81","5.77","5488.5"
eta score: 0.27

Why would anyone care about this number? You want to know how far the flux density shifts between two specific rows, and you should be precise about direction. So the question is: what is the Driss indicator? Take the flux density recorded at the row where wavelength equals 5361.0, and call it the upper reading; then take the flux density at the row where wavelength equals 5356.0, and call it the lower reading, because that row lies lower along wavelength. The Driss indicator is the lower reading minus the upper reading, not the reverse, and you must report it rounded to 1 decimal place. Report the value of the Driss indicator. -0.3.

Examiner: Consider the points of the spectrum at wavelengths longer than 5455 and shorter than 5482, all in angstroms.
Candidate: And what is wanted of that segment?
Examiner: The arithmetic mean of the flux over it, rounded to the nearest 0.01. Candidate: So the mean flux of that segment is 5.84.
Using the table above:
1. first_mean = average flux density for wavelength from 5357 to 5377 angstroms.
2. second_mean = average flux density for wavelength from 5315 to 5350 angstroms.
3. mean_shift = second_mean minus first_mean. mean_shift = -0.38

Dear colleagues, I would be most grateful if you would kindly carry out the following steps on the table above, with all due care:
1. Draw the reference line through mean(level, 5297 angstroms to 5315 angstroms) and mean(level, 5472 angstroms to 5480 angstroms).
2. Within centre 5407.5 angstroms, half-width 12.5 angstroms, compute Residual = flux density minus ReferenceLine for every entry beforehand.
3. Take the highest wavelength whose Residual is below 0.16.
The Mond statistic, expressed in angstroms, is 5418.5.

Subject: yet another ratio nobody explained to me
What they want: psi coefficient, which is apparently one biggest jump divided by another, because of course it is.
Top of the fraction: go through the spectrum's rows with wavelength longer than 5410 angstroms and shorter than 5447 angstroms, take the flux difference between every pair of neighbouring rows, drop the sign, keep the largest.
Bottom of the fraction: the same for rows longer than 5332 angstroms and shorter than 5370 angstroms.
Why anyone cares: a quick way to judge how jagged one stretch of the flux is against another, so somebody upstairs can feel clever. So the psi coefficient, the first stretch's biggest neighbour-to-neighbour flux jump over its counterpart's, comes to 0.45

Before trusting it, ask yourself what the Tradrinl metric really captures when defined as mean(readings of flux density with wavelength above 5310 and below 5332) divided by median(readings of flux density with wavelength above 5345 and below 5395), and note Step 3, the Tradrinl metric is 0.97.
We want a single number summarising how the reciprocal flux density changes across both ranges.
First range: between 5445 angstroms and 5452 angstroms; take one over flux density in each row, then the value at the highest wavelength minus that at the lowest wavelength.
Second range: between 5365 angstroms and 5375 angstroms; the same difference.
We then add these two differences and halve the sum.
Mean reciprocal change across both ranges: 0.010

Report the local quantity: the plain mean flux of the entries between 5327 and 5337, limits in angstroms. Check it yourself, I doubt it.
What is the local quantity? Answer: 5.7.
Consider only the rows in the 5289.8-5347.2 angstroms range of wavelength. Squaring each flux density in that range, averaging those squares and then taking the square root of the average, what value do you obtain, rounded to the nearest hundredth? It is 5.86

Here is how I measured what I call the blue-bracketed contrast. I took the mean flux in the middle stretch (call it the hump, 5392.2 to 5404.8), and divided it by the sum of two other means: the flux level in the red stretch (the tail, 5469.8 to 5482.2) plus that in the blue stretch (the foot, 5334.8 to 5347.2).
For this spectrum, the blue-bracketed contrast 0.498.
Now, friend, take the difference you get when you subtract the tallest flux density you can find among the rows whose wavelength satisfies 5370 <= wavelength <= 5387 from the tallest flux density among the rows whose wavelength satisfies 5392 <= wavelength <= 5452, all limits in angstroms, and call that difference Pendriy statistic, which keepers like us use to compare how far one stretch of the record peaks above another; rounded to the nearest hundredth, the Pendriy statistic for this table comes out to 0.07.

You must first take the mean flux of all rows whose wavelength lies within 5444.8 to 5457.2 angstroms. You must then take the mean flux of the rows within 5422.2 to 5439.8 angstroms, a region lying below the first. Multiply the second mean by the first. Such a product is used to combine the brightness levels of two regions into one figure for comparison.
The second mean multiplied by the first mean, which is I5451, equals 34.4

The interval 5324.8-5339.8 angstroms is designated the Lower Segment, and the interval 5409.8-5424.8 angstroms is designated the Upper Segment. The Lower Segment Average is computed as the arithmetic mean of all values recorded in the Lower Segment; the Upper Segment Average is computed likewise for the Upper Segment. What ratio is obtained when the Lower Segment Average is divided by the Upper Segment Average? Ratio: 0.931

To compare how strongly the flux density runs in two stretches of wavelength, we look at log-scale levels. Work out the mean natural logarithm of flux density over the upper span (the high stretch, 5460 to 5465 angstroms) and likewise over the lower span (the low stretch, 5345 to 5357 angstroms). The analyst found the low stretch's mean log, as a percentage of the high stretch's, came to 101.2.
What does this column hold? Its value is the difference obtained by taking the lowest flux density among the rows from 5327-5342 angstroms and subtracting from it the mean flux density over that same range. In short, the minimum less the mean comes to -0.46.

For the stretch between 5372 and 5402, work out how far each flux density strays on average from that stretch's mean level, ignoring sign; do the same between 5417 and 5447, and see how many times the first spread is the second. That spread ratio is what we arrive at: 1.25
